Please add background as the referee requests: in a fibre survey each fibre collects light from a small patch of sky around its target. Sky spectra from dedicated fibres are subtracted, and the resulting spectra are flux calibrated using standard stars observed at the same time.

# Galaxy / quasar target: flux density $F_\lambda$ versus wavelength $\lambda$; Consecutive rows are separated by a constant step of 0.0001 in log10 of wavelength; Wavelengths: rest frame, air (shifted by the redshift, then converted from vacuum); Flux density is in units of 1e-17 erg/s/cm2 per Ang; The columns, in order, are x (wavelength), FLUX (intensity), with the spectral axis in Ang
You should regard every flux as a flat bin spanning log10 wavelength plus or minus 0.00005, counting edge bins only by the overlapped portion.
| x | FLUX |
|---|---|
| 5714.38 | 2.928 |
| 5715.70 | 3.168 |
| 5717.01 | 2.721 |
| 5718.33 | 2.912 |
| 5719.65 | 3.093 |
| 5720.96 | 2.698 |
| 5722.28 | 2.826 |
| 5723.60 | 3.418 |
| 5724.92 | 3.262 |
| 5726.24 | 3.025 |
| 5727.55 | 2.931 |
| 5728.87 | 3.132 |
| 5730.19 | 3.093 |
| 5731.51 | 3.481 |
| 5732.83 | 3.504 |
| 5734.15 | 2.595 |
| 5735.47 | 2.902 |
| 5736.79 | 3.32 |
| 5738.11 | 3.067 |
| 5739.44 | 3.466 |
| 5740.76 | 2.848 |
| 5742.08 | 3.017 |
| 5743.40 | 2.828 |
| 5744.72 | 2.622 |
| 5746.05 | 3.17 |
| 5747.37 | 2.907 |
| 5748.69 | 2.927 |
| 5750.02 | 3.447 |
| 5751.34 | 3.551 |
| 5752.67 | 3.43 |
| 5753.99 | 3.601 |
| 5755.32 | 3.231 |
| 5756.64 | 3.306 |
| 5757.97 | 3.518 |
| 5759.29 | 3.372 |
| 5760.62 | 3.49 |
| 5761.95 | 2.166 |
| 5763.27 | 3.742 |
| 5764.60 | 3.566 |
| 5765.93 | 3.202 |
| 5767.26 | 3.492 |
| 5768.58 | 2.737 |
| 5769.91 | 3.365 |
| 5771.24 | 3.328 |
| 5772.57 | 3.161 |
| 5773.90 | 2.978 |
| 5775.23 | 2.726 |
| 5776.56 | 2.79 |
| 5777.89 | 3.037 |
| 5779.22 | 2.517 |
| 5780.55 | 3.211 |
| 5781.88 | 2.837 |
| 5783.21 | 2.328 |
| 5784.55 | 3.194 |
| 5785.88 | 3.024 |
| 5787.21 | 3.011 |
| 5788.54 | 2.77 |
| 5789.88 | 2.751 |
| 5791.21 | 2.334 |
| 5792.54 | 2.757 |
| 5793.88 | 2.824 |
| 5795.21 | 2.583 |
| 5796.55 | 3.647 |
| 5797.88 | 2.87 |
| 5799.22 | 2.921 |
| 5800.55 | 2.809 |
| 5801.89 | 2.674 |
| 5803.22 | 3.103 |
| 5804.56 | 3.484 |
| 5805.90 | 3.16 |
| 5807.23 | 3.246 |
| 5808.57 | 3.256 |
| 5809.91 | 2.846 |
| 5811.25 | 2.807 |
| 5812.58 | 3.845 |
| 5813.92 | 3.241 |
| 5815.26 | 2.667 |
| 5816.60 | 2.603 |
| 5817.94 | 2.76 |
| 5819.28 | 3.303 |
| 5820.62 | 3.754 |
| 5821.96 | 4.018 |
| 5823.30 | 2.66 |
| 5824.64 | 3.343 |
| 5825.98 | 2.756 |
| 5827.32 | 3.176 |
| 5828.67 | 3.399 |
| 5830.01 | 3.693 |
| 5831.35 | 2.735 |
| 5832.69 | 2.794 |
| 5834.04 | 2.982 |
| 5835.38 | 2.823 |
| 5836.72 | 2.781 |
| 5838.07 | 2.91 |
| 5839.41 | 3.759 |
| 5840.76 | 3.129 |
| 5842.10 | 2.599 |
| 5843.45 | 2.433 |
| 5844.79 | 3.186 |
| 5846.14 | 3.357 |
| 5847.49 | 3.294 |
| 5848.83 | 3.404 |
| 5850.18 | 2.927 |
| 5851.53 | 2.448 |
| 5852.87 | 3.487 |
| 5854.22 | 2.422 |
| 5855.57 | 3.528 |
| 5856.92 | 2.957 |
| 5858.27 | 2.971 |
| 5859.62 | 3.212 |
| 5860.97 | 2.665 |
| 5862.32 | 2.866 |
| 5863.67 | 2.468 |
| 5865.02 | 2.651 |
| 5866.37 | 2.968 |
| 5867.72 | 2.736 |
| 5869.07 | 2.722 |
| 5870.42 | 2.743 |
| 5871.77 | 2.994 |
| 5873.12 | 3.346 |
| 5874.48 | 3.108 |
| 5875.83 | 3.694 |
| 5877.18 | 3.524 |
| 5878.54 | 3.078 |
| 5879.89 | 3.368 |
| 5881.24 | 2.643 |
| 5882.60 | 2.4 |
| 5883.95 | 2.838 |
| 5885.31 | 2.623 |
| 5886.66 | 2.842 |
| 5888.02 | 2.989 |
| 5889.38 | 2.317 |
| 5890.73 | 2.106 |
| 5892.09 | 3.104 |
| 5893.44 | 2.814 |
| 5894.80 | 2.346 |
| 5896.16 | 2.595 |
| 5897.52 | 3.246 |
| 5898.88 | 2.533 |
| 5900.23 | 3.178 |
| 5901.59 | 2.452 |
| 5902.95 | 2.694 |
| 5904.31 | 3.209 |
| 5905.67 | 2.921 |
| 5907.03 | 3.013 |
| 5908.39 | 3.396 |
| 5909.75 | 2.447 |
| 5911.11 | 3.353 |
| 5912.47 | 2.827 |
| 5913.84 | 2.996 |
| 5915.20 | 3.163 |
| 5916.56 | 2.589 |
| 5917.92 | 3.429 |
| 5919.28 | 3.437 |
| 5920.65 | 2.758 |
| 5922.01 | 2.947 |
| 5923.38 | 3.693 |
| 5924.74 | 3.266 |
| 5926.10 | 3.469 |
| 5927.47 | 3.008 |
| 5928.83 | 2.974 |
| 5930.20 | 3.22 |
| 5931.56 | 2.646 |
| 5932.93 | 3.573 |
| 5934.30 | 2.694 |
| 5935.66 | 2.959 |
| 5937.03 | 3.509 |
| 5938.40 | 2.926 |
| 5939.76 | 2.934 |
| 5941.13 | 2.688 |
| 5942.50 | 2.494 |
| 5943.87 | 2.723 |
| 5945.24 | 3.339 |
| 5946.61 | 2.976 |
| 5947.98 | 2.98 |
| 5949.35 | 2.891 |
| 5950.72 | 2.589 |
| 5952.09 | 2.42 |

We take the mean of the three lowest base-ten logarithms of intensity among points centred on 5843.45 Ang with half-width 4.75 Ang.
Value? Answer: 0.432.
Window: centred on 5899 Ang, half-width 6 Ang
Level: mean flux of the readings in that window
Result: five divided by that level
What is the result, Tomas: 1.80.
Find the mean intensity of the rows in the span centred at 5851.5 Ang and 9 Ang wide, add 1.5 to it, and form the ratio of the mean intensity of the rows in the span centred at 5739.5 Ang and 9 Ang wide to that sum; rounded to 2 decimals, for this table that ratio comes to 0.67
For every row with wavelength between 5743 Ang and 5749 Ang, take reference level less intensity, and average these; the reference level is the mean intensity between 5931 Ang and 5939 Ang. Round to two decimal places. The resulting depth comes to 0.16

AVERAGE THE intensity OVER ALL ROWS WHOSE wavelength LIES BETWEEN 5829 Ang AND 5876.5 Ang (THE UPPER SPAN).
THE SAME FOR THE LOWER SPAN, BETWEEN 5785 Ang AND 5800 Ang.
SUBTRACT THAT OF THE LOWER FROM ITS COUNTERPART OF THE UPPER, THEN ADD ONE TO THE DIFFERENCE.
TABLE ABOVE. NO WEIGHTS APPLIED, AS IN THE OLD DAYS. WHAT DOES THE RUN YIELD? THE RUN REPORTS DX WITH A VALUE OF 1.13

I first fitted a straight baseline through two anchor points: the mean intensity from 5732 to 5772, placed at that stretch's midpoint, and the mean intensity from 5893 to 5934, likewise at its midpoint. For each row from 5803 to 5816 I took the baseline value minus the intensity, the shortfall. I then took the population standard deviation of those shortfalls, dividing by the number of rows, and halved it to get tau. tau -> 0.16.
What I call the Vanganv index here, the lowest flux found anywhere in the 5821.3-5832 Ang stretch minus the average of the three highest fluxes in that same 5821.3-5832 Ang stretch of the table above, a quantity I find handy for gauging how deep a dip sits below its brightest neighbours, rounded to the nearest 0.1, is -1.0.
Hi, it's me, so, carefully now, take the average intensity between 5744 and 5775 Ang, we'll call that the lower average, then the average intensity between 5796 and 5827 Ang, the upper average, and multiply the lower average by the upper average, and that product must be 10.1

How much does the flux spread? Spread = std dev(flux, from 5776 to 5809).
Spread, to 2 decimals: 0.32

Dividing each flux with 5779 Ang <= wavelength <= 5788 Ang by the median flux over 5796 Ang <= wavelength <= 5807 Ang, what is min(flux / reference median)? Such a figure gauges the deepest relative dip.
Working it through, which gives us 0.77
